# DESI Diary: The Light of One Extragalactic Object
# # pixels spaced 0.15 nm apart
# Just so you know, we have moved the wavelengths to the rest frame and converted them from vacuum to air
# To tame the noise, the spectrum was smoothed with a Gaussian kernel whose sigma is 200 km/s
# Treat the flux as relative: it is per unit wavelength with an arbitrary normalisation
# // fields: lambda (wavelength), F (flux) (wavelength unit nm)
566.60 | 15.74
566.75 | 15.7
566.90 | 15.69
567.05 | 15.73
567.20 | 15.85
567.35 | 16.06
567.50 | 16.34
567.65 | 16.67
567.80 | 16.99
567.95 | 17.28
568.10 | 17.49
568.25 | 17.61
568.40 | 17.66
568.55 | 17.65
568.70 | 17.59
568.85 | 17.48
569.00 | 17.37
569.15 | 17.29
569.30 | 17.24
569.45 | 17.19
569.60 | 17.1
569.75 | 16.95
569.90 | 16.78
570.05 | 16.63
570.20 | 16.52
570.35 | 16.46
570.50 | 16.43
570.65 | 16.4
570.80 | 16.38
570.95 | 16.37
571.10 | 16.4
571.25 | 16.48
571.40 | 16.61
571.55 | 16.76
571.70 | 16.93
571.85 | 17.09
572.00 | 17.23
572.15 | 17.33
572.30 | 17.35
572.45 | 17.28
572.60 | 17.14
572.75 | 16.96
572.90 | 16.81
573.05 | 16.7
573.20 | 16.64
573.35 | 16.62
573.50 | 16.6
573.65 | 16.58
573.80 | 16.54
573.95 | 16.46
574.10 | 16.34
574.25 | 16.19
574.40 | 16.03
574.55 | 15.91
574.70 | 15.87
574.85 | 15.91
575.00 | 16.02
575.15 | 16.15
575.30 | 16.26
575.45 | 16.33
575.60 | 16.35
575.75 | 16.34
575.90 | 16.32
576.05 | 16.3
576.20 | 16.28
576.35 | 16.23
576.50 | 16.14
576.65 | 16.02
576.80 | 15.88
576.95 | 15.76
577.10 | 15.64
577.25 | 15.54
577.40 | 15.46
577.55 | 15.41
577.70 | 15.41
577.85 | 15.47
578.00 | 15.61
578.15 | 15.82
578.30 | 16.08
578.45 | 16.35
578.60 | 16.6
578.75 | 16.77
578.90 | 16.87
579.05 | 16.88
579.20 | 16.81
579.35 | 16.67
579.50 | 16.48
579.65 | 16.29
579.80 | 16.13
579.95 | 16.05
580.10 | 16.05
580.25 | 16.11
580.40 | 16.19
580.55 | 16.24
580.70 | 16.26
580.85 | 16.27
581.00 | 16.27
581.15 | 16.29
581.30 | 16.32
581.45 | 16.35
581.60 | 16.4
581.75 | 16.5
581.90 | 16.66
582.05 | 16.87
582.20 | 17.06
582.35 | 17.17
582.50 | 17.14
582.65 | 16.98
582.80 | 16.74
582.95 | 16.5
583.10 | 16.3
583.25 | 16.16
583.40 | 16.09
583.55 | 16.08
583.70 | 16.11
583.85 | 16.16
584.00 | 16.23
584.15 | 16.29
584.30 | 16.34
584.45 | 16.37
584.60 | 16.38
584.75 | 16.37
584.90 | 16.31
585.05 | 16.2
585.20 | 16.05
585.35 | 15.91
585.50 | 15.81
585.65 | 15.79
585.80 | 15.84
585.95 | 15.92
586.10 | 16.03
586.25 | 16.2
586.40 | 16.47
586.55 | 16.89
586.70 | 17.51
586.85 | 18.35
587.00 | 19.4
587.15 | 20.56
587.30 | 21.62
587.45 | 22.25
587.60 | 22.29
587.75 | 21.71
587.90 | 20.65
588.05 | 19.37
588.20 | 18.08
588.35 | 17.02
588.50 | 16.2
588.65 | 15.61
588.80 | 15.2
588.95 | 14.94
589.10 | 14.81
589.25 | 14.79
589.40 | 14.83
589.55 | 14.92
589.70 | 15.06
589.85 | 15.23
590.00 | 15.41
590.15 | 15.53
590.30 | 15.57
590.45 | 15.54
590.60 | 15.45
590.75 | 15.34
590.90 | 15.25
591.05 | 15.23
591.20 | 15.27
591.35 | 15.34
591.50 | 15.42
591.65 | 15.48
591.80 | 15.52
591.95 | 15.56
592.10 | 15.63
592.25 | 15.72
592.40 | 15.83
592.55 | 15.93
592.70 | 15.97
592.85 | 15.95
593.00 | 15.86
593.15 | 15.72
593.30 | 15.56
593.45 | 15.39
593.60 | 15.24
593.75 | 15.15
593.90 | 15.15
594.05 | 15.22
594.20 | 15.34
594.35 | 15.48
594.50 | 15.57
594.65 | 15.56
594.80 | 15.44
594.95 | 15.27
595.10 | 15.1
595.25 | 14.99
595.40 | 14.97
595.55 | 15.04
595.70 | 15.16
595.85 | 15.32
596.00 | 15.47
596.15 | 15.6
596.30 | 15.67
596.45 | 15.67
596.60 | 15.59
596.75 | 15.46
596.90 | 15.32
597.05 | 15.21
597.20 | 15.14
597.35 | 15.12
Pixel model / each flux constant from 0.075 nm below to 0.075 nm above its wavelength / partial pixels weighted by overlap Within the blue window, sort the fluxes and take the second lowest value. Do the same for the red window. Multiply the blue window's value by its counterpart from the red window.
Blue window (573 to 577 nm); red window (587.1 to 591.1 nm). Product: 235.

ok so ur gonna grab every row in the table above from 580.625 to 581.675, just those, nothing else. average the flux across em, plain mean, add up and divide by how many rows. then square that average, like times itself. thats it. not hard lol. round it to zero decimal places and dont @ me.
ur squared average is 266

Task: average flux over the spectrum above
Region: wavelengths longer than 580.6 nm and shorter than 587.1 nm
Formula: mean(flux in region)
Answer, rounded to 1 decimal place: 16.5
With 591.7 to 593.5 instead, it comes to 15.7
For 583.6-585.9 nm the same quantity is 16.1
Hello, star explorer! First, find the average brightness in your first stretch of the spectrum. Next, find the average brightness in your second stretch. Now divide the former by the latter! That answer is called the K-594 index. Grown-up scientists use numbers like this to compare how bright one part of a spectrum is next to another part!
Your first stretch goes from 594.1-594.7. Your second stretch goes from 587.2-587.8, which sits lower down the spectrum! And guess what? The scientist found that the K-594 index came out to 0.71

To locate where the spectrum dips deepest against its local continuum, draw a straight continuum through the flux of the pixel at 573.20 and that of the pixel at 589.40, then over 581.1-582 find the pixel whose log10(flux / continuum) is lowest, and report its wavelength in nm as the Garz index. 581.15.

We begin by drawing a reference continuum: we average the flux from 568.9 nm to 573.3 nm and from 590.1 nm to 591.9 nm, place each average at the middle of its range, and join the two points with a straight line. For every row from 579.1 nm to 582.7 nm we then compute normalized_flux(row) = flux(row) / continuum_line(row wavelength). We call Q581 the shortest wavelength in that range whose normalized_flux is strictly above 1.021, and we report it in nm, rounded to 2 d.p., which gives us 579.20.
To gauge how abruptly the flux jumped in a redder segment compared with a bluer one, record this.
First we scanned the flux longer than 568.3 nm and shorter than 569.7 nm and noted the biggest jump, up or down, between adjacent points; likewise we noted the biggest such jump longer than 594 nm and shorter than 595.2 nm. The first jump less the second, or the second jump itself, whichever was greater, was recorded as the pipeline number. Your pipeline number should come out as 0.17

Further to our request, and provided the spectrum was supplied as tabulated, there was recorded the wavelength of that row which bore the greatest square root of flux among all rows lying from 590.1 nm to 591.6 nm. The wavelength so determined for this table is 590.30 nm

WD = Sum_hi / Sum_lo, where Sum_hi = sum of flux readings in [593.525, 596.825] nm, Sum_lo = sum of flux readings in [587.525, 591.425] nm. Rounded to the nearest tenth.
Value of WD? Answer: 0.8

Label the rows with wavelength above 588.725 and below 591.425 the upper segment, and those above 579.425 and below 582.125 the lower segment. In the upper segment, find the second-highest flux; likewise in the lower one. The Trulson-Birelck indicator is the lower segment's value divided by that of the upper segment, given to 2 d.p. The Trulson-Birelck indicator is 1.07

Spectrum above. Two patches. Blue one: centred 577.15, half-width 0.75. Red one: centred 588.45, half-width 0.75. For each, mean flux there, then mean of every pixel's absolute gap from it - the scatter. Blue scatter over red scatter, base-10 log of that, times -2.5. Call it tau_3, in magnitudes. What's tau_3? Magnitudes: 2.4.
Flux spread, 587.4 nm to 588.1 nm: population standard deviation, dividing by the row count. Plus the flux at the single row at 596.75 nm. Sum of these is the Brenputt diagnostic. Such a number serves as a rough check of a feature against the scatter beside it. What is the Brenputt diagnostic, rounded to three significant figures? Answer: 16.6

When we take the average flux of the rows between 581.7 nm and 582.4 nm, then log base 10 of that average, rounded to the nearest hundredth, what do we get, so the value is 1.23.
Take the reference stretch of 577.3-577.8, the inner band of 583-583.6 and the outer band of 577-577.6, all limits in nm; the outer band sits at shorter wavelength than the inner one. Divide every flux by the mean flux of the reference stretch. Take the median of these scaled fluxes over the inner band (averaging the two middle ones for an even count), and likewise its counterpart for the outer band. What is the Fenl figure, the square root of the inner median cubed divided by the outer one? 1.07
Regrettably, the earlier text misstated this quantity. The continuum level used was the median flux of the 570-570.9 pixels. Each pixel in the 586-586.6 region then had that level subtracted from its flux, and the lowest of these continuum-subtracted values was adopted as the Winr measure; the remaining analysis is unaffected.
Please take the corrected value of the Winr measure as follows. -0.4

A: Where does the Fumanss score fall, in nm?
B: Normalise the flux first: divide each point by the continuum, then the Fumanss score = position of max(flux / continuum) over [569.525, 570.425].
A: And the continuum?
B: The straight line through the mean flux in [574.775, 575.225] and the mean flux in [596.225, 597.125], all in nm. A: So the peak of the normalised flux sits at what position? 569.60 nm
